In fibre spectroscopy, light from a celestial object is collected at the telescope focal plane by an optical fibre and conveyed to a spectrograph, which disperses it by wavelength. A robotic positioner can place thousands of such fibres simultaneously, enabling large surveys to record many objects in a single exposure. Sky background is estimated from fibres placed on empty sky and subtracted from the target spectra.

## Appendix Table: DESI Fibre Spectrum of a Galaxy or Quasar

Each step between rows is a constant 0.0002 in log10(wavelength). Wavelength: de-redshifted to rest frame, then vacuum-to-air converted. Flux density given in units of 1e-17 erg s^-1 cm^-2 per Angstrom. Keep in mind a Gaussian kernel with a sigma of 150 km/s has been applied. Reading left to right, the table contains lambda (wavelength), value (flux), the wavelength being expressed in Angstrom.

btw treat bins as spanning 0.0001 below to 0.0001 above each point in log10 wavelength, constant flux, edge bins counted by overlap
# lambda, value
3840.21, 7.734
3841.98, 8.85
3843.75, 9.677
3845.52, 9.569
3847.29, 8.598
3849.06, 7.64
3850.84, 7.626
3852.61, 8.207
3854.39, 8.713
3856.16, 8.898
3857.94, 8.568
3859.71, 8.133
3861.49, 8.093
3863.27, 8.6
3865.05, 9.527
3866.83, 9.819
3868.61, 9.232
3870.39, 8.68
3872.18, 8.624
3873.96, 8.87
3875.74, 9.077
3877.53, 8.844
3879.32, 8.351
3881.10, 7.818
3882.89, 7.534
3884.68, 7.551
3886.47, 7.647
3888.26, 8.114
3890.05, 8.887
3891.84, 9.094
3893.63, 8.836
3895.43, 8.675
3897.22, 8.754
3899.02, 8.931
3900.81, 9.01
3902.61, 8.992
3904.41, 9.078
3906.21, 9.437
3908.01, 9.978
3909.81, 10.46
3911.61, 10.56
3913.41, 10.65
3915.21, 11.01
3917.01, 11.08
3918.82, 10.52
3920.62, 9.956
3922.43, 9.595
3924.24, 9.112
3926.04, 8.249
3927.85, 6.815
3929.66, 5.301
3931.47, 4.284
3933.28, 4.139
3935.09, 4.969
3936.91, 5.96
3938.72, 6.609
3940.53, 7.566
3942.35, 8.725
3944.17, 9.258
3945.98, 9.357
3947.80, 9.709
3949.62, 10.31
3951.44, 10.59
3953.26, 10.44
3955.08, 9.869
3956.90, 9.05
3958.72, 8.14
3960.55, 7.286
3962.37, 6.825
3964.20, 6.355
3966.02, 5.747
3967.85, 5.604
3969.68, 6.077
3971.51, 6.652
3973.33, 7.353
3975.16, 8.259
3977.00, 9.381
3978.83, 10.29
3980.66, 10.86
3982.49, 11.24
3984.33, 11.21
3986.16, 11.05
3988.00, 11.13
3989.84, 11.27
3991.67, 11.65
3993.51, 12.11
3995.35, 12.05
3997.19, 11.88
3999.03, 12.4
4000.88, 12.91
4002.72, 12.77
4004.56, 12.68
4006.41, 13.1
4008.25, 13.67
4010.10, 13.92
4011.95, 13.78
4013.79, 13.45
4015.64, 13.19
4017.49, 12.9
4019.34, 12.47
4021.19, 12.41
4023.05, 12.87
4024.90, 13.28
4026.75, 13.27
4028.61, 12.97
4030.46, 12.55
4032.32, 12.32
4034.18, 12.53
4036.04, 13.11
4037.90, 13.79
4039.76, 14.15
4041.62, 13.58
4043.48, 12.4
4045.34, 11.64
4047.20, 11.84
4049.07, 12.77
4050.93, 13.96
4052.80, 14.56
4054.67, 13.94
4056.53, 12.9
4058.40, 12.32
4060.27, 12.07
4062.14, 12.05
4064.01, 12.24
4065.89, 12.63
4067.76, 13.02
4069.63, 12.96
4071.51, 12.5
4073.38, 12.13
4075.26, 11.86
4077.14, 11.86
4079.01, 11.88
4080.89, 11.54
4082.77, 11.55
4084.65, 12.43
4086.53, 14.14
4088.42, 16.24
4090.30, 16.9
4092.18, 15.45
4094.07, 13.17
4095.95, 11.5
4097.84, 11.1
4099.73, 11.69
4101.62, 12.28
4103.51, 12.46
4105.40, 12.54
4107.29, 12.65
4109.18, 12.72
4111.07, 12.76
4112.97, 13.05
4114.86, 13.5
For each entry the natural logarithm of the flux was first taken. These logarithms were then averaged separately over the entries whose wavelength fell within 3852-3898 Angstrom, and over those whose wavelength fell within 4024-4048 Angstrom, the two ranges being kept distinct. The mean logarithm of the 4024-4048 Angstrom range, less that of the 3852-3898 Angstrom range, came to 0.41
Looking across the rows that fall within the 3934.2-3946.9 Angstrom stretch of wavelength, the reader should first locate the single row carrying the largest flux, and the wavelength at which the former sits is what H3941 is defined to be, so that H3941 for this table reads 3945.98 Angstrom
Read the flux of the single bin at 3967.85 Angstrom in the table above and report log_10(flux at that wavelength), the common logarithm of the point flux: 0.75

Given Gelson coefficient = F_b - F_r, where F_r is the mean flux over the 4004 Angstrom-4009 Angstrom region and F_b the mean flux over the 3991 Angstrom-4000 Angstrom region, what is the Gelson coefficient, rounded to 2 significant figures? -1.1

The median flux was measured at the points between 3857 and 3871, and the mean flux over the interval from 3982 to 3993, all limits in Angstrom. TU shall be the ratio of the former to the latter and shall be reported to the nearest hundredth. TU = 0.77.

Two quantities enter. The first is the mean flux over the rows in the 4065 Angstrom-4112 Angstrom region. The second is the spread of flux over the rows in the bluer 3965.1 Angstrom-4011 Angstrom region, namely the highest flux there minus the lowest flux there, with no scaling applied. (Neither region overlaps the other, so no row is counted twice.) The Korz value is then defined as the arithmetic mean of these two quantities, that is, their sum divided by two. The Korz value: 10.6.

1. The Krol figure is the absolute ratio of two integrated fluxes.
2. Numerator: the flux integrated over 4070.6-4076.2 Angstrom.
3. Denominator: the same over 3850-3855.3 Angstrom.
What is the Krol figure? 1.57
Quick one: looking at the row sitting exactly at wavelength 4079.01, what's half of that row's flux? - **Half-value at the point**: 5.9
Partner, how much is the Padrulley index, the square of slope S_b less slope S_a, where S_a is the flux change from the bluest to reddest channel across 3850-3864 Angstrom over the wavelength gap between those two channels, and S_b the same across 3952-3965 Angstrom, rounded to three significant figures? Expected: 0.204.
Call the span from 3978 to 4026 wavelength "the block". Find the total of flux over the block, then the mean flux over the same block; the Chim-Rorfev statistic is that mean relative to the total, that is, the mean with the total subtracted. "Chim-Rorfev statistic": -308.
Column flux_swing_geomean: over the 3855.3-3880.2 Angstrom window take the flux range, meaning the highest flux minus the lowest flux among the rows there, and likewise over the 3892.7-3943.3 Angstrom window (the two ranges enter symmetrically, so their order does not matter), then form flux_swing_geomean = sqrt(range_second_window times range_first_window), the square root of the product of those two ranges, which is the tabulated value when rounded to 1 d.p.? 3.5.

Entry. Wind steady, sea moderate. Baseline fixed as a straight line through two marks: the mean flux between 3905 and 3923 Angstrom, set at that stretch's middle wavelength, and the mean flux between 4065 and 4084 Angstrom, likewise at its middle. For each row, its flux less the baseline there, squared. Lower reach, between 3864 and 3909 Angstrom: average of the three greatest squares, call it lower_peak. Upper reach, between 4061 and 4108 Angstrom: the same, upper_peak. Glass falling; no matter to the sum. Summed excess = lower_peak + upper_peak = 21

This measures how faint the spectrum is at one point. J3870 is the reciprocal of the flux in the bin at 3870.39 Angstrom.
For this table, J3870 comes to 0.115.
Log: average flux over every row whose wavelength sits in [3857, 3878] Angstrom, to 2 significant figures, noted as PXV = 8.8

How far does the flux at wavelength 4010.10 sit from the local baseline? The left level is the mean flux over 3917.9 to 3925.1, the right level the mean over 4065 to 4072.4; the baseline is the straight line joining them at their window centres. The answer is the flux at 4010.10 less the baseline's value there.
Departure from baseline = 2.3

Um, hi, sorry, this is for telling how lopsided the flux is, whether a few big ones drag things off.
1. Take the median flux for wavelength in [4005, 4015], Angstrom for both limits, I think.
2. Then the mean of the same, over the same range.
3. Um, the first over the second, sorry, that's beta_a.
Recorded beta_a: 1.01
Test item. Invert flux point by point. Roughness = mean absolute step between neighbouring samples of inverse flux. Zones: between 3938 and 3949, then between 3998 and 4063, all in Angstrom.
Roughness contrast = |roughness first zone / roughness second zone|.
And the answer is 3.7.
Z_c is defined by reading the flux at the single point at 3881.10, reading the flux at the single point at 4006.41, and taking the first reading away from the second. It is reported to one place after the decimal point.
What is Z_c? 5.3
